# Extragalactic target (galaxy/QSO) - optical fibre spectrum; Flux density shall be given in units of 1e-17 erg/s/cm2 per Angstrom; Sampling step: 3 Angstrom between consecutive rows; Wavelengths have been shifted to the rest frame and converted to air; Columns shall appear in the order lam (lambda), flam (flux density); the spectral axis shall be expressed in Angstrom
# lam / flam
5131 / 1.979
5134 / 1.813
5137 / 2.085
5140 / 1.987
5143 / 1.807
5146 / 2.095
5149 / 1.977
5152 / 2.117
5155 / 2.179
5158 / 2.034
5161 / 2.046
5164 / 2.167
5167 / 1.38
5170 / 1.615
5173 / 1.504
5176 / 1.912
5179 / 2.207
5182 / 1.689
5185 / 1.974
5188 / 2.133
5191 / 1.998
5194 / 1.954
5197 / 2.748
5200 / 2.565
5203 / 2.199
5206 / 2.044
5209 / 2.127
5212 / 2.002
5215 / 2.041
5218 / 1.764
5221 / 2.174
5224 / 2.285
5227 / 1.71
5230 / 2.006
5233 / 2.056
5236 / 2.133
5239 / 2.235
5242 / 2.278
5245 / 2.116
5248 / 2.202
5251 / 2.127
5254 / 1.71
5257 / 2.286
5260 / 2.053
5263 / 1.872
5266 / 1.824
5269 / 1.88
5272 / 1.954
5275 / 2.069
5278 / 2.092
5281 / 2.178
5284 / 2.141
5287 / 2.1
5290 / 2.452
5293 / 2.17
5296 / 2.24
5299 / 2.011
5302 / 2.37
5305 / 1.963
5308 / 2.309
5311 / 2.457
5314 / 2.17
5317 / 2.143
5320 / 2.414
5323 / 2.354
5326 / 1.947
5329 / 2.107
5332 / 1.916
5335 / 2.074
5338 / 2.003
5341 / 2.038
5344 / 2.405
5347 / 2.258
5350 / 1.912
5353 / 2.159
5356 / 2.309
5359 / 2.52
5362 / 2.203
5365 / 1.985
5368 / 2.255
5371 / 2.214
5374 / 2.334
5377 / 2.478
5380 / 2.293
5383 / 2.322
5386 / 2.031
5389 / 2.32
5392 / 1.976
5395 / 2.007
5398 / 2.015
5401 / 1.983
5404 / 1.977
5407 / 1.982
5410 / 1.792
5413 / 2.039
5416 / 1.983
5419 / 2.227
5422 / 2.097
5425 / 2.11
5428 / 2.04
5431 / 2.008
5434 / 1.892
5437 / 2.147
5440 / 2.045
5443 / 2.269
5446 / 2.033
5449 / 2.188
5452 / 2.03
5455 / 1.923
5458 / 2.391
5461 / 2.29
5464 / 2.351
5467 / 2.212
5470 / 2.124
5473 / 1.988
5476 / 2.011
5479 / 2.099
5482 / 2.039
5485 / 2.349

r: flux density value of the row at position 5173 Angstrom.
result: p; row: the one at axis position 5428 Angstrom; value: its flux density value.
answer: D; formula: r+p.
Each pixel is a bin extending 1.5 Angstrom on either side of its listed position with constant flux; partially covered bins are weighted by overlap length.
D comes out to 3.5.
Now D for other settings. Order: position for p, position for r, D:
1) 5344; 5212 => 4.4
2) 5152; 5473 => 4.1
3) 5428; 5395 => 4.0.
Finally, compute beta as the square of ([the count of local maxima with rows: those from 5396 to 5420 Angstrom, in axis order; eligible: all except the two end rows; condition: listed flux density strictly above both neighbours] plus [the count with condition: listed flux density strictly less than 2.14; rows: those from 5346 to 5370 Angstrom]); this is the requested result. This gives 16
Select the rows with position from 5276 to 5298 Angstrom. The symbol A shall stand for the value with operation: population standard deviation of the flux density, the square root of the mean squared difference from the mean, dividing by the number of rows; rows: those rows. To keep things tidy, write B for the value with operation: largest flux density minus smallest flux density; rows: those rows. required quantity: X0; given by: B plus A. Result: 0.47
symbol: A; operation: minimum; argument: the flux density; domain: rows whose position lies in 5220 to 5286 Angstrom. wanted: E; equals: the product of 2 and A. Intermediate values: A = 1.71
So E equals 3.42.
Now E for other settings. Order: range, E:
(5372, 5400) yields 3.95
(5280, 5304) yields 4.02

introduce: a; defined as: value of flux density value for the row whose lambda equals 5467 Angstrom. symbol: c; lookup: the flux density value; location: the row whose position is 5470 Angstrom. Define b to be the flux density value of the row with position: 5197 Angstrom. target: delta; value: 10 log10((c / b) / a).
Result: -4.6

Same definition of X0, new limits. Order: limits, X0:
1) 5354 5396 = 0.71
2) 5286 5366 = 0.79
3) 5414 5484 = 0.63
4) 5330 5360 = 0.81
